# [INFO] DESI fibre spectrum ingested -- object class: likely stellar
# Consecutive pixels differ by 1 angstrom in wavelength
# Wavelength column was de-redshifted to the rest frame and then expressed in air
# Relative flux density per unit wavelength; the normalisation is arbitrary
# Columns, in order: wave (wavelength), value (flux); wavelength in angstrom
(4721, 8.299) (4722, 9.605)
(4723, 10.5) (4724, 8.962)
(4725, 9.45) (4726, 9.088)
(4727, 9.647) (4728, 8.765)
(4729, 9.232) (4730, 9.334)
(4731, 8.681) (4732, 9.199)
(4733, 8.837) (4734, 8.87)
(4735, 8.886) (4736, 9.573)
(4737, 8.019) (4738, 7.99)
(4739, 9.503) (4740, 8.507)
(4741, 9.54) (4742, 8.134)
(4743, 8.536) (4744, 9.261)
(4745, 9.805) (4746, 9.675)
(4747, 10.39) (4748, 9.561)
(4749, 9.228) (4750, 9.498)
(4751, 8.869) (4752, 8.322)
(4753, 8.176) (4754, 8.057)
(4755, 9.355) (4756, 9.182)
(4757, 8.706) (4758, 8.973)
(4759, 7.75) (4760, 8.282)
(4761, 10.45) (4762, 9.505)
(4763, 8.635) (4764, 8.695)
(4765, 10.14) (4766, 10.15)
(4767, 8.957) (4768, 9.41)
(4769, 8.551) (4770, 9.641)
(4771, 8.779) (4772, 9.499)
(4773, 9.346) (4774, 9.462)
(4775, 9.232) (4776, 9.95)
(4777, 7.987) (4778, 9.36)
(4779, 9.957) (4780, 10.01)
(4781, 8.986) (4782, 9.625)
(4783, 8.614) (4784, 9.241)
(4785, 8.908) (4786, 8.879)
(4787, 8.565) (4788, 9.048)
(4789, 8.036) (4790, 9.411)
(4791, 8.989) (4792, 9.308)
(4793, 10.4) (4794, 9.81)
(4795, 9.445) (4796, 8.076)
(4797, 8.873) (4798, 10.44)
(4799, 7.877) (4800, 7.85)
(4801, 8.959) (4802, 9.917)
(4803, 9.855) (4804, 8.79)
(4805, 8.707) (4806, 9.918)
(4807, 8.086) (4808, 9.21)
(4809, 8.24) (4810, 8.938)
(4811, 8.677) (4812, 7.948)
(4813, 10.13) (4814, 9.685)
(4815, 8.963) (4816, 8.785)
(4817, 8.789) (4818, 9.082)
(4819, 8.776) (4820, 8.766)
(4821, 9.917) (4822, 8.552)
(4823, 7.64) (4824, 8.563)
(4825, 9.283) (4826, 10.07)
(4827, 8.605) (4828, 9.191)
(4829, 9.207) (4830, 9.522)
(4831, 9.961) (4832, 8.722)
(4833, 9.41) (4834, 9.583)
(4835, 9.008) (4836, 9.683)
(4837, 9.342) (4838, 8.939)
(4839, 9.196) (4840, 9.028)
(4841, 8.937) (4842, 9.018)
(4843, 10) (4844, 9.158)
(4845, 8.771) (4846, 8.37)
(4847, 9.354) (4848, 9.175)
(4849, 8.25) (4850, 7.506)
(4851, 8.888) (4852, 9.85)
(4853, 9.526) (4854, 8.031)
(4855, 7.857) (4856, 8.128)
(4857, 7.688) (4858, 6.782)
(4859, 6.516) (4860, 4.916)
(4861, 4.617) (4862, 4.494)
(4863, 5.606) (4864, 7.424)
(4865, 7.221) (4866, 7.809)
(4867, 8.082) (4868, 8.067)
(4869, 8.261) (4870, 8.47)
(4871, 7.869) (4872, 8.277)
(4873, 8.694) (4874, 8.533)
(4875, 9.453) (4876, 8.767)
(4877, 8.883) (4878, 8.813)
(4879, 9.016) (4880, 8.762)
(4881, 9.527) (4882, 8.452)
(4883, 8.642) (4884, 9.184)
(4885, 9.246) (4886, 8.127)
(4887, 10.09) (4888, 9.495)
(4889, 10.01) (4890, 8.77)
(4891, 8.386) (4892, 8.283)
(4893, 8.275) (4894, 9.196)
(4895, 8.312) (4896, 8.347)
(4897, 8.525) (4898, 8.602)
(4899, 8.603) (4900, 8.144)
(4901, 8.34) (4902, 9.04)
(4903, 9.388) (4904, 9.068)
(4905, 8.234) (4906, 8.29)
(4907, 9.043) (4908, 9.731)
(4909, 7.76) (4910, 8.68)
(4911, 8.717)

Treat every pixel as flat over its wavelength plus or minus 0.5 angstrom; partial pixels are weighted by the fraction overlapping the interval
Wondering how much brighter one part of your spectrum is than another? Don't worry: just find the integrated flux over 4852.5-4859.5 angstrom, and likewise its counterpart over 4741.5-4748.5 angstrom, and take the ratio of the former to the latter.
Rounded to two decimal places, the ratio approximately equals 0.83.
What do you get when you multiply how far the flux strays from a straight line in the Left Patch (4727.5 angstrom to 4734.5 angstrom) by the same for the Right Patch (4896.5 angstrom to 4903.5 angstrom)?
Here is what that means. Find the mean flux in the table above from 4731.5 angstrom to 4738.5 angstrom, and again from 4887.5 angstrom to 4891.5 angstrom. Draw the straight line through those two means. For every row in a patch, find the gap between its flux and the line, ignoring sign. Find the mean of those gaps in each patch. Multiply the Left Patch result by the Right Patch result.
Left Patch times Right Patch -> 0.15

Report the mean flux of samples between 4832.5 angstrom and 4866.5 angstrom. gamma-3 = 8.2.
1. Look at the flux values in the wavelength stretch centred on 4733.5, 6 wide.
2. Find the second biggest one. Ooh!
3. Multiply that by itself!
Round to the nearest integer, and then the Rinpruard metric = 85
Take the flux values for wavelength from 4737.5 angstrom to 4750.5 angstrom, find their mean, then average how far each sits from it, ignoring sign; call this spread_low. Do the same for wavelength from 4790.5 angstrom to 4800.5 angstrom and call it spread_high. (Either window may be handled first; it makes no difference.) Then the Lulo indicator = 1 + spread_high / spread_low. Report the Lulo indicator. 2.38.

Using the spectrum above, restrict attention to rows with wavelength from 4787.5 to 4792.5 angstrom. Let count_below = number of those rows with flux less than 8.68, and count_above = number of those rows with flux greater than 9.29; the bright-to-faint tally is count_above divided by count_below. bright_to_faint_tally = 2.0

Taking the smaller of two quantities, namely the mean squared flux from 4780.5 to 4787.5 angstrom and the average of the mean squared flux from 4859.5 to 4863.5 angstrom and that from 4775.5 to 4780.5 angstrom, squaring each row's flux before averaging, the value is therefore 57.1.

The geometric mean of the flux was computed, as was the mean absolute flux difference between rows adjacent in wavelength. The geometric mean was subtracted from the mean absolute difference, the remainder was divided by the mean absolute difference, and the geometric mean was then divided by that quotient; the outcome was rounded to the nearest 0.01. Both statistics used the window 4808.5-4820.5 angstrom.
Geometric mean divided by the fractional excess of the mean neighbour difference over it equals -0.56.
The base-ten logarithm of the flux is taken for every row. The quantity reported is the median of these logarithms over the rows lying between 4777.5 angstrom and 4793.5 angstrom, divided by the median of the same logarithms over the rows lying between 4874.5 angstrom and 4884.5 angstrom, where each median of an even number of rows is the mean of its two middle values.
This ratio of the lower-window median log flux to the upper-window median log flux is 1.02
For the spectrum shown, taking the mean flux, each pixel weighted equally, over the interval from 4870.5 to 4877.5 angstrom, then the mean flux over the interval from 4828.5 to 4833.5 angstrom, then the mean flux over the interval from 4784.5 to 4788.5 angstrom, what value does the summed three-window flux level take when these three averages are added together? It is 26.9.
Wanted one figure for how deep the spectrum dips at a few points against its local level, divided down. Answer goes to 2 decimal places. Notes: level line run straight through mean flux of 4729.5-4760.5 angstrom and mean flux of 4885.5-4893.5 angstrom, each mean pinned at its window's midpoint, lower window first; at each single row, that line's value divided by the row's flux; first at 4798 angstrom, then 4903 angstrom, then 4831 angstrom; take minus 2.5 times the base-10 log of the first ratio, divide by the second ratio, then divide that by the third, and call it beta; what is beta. 0.20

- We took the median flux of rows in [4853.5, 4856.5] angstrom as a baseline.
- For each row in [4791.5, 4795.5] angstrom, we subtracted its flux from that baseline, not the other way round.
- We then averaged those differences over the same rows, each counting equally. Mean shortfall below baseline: -1.7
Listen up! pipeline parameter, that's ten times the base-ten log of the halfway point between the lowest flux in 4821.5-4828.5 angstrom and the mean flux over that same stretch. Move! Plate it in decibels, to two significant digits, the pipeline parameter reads 9.2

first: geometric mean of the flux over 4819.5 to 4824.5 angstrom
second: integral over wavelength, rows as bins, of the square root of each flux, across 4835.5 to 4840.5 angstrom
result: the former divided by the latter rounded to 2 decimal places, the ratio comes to 0.57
